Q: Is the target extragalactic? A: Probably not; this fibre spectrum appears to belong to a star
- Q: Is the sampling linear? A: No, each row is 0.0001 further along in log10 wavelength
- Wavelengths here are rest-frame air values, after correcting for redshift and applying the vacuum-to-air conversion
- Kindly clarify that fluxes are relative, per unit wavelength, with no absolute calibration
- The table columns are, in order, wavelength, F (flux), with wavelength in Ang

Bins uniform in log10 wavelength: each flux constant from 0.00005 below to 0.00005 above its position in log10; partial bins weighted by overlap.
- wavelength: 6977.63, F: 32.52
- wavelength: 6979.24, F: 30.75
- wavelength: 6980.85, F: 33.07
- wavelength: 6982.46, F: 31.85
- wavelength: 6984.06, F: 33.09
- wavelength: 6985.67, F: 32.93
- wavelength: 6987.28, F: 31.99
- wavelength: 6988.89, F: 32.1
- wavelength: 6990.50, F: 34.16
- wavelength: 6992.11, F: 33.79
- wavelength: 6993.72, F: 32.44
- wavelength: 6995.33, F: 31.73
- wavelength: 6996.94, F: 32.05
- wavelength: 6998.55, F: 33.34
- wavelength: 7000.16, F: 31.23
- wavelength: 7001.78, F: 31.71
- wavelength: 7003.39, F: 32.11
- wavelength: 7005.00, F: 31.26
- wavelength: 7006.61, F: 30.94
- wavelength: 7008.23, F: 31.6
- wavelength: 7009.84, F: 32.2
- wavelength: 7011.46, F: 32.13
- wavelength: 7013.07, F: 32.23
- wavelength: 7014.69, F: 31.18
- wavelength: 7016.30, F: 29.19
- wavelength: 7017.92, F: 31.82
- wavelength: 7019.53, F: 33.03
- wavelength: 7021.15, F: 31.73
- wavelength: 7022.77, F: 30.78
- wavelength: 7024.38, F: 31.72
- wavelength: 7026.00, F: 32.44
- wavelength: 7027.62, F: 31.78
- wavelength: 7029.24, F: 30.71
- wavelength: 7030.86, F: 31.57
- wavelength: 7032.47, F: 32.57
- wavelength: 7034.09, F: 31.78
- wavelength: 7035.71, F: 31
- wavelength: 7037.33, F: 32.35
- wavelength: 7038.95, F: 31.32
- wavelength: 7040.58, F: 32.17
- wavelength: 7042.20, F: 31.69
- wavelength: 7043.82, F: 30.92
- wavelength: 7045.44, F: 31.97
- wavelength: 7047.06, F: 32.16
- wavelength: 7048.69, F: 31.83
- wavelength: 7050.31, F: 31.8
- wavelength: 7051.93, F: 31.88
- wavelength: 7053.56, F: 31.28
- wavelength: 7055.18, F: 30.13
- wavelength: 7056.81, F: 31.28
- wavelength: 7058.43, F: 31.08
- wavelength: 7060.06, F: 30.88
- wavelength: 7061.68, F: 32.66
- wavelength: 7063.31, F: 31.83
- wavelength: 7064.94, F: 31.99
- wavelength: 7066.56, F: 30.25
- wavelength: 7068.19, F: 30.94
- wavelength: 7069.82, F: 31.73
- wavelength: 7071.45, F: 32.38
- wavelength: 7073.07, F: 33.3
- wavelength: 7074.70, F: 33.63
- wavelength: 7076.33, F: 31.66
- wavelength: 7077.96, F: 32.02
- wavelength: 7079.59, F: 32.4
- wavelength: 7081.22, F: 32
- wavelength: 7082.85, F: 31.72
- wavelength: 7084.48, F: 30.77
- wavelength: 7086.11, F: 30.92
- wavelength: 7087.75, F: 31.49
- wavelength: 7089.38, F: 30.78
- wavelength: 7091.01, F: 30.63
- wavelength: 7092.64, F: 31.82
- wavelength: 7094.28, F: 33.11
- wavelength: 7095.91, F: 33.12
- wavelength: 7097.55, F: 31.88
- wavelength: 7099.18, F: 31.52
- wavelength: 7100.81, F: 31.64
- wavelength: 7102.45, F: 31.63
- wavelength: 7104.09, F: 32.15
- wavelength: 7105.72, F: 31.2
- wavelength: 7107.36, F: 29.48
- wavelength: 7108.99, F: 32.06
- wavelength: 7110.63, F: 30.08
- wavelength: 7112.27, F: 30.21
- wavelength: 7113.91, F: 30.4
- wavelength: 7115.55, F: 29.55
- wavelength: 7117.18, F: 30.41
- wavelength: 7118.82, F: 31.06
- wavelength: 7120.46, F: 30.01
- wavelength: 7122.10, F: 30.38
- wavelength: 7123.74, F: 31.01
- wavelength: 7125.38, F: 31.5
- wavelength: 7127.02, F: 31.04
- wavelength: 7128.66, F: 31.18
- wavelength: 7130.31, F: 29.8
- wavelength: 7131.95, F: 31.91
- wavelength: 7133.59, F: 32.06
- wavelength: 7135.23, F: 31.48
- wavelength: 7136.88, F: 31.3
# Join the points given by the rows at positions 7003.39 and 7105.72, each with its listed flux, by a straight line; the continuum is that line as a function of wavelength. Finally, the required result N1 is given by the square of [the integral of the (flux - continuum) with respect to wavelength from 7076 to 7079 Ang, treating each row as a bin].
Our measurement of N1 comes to 1.9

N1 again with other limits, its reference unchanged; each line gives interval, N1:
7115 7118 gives 10.7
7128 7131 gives 2.3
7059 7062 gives 0.0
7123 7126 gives 0.4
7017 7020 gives 0.6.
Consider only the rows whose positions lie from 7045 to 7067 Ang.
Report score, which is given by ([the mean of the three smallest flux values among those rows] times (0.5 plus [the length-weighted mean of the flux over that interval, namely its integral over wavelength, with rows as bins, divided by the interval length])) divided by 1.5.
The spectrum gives 649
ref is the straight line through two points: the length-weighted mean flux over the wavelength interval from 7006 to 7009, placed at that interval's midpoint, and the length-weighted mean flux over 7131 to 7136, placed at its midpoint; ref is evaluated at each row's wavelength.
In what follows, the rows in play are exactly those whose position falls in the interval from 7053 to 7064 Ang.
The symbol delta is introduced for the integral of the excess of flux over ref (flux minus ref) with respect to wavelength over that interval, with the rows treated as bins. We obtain -2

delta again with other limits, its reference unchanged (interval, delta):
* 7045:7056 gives 2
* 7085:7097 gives 1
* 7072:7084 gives 10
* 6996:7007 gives 7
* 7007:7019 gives 3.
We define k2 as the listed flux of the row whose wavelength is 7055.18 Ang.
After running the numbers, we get 30.13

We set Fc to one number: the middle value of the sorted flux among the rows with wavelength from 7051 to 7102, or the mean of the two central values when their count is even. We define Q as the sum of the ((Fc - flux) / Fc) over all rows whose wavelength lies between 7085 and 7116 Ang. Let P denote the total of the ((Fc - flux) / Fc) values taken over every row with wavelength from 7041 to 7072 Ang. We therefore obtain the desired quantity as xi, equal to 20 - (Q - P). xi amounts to 19.8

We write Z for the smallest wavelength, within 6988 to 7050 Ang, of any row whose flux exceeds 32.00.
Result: 6988.89 Ang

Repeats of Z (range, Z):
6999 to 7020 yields 7003.39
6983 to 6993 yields 6984.06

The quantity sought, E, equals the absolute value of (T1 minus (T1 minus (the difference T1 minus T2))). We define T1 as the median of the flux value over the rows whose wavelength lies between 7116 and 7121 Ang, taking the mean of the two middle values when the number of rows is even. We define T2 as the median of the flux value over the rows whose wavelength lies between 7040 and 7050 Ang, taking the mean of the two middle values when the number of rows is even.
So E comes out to 1.49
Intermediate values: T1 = 30.4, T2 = 31.9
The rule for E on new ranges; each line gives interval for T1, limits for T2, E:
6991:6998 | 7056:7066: 0.69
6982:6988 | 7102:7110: 0.83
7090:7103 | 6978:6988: 0.73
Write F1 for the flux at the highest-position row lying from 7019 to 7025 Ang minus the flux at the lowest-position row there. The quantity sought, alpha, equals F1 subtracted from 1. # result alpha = 2.3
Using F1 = -1.3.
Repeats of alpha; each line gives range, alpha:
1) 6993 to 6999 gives 0.1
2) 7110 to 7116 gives 1.5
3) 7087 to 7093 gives 0.7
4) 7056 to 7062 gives -0.4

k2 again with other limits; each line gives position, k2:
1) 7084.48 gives 30.77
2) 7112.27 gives 30.21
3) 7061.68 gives 32.66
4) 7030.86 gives 31.57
